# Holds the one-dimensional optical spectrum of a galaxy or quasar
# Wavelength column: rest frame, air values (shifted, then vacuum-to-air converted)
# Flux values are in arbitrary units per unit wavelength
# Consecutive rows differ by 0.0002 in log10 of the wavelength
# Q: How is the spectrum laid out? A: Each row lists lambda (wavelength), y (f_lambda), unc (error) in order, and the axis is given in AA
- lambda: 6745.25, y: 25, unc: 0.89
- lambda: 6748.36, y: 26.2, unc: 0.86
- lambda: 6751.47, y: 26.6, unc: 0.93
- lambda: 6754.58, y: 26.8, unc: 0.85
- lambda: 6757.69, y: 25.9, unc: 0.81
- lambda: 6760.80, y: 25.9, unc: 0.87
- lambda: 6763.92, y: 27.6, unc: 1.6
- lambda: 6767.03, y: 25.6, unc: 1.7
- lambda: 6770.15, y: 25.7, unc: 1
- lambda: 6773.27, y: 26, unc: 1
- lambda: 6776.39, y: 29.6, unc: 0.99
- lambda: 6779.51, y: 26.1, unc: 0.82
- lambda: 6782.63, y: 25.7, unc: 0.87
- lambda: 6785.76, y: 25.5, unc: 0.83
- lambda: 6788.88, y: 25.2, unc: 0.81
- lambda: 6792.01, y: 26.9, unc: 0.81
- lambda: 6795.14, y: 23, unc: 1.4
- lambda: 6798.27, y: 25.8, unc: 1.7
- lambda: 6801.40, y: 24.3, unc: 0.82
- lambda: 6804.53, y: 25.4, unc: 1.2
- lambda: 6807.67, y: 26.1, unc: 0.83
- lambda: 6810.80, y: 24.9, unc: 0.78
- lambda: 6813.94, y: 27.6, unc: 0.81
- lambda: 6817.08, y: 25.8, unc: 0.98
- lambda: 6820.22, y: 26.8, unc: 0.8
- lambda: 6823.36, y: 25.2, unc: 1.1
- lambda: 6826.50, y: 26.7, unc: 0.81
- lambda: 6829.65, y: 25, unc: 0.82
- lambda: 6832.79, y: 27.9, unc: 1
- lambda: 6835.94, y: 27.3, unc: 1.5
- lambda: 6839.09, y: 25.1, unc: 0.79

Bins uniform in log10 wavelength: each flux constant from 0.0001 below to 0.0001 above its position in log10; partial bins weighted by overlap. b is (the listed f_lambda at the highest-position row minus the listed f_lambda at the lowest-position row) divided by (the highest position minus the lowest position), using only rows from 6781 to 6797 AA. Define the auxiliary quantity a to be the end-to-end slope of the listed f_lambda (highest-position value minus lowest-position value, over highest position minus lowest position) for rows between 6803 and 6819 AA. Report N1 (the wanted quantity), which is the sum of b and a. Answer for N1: -0.184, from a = 0.03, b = -0.22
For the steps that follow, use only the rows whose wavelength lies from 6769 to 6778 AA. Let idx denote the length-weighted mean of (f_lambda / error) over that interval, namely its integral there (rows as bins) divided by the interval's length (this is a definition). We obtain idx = 27.3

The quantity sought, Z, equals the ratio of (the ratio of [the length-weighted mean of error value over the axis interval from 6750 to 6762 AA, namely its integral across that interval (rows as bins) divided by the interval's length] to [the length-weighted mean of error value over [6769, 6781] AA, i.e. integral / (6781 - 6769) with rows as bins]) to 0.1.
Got 9.1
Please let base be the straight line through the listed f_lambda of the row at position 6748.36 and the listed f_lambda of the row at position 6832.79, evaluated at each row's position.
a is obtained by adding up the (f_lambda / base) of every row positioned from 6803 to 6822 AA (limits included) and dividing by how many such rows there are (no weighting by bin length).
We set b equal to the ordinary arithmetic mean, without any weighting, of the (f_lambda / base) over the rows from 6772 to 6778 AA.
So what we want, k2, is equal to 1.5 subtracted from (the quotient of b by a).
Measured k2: -0.40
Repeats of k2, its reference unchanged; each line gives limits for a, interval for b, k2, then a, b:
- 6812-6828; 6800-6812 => -0.54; 0.96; 0.920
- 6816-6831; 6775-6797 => -0.47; 0.93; 0.965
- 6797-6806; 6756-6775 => -0.43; 0.92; 0.984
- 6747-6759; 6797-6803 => -0.58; 1.00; 0.920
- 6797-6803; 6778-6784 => -0.45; 0.92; 0.964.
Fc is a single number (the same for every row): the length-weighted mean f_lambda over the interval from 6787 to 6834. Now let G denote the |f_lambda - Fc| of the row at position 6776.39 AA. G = 3.8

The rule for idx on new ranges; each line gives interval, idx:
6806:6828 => 30.4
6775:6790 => 30.6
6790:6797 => 24.8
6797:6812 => 25.9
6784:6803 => 26.1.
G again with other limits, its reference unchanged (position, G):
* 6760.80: 0.1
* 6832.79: 2.1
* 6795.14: 2.8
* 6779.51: 0.3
